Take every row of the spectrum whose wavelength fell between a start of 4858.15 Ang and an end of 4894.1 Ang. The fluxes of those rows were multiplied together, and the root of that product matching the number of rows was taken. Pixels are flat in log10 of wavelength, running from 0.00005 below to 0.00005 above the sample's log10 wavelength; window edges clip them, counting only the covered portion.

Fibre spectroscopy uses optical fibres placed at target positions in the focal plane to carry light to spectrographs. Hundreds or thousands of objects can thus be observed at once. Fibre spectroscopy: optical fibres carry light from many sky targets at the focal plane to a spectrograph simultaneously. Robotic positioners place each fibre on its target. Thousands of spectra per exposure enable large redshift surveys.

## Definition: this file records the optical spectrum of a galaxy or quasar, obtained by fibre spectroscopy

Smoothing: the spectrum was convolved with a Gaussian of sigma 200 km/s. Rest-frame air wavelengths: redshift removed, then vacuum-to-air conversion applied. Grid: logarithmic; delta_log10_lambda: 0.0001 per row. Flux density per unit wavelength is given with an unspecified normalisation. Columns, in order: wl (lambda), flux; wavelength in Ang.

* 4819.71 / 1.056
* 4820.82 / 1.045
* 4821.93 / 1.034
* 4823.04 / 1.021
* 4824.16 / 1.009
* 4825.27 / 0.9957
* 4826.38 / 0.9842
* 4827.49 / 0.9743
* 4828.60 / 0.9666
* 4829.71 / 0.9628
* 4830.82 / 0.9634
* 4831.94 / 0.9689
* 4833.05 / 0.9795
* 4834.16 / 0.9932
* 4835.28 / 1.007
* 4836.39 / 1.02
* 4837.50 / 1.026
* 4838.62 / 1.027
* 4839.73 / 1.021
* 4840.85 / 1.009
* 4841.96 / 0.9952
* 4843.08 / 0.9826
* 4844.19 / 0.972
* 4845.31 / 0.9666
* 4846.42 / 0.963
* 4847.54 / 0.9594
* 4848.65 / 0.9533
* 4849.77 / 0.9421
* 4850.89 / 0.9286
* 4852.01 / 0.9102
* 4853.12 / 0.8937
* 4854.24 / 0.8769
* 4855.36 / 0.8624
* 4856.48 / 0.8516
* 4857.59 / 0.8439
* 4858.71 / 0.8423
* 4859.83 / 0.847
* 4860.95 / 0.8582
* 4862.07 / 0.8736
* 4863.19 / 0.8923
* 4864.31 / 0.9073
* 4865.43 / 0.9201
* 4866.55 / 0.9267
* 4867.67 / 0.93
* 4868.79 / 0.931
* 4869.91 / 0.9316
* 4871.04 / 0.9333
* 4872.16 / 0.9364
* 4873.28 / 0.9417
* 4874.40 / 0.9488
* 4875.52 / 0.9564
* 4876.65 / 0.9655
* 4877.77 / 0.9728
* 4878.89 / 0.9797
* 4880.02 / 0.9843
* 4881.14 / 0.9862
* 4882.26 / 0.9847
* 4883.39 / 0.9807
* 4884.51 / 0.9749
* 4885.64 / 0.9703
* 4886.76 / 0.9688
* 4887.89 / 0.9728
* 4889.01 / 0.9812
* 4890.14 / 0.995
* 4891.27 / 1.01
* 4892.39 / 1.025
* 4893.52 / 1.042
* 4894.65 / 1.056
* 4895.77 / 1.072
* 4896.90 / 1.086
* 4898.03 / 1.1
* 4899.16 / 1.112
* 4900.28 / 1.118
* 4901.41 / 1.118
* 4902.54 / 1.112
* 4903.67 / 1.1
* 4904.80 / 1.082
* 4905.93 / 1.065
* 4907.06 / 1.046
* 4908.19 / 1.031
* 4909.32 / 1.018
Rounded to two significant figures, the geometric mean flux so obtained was 0.95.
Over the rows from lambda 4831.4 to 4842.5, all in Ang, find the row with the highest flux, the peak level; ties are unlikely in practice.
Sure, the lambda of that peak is 4838.62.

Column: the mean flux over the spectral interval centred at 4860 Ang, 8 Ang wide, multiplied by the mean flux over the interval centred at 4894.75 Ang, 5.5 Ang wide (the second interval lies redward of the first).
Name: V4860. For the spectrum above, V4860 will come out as 0.91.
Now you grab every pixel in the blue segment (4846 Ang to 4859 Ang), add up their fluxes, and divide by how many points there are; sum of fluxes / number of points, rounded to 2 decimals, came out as 0.90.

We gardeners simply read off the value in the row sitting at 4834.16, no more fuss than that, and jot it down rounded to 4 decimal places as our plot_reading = 0.9932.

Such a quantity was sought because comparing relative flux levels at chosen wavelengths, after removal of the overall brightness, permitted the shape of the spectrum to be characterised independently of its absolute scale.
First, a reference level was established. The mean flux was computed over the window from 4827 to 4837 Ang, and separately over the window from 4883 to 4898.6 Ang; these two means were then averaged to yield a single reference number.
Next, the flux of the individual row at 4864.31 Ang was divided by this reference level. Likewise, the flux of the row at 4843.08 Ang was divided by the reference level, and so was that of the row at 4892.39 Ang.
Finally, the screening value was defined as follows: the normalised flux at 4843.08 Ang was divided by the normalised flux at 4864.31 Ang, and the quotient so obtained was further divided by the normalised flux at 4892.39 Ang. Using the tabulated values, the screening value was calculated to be 1.06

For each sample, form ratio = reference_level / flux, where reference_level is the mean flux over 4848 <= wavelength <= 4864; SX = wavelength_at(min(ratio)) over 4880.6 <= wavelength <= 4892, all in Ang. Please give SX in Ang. 4891.27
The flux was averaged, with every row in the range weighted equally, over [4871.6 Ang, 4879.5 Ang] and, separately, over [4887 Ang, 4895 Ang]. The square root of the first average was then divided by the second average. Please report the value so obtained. 0.97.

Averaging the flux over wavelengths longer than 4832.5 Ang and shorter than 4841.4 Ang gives 1.01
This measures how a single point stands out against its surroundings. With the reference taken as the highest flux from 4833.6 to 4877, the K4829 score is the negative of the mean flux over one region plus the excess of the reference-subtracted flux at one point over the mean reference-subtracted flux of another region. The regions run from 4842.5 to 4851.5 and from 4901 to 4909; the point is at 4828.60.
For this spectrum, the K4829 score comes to -1.07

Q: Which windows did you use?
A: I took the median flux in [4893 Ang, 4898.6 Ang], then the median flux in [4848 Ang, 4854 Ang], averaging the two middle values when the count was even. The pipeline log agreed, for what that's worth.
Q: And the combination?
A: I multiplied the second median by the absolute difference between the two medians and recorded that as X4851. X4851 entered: 0.13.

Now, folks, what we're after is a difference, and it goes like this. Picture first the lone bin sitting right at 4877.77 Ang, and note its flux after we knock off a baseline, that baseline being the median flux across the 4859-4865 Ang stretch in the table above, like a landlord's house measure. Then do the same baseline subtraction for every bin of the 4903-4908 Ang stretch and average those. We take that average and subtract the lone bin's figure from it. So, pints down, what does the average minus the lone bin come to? 0.10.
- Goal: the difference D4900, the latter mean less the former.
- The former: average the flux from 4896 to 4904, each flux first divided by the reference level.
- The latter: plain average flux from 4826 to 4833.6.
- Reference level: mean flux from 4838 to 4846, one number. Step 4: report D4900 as -0.14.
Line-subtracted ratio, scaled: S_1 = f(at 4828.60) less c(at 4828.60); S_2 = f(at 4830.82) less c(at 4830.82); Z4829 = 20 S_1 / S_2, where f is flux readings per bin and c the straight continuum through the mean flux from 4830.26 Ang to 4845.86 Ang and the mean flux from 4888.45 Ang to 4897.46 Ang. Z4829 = 16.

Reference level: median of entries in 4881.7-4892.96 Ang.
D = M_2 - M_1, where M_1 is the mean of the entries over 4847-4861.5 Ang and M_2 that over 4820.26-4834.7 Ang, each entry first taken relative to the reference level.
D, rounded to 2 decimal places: 0.10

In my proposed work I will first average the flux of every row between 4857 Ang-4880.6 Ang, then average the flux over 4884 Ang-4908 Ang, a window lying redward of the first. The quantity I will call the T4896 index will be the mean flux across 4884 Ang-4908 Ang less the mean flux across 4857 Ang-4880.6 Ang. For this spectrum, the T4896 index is 0.13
